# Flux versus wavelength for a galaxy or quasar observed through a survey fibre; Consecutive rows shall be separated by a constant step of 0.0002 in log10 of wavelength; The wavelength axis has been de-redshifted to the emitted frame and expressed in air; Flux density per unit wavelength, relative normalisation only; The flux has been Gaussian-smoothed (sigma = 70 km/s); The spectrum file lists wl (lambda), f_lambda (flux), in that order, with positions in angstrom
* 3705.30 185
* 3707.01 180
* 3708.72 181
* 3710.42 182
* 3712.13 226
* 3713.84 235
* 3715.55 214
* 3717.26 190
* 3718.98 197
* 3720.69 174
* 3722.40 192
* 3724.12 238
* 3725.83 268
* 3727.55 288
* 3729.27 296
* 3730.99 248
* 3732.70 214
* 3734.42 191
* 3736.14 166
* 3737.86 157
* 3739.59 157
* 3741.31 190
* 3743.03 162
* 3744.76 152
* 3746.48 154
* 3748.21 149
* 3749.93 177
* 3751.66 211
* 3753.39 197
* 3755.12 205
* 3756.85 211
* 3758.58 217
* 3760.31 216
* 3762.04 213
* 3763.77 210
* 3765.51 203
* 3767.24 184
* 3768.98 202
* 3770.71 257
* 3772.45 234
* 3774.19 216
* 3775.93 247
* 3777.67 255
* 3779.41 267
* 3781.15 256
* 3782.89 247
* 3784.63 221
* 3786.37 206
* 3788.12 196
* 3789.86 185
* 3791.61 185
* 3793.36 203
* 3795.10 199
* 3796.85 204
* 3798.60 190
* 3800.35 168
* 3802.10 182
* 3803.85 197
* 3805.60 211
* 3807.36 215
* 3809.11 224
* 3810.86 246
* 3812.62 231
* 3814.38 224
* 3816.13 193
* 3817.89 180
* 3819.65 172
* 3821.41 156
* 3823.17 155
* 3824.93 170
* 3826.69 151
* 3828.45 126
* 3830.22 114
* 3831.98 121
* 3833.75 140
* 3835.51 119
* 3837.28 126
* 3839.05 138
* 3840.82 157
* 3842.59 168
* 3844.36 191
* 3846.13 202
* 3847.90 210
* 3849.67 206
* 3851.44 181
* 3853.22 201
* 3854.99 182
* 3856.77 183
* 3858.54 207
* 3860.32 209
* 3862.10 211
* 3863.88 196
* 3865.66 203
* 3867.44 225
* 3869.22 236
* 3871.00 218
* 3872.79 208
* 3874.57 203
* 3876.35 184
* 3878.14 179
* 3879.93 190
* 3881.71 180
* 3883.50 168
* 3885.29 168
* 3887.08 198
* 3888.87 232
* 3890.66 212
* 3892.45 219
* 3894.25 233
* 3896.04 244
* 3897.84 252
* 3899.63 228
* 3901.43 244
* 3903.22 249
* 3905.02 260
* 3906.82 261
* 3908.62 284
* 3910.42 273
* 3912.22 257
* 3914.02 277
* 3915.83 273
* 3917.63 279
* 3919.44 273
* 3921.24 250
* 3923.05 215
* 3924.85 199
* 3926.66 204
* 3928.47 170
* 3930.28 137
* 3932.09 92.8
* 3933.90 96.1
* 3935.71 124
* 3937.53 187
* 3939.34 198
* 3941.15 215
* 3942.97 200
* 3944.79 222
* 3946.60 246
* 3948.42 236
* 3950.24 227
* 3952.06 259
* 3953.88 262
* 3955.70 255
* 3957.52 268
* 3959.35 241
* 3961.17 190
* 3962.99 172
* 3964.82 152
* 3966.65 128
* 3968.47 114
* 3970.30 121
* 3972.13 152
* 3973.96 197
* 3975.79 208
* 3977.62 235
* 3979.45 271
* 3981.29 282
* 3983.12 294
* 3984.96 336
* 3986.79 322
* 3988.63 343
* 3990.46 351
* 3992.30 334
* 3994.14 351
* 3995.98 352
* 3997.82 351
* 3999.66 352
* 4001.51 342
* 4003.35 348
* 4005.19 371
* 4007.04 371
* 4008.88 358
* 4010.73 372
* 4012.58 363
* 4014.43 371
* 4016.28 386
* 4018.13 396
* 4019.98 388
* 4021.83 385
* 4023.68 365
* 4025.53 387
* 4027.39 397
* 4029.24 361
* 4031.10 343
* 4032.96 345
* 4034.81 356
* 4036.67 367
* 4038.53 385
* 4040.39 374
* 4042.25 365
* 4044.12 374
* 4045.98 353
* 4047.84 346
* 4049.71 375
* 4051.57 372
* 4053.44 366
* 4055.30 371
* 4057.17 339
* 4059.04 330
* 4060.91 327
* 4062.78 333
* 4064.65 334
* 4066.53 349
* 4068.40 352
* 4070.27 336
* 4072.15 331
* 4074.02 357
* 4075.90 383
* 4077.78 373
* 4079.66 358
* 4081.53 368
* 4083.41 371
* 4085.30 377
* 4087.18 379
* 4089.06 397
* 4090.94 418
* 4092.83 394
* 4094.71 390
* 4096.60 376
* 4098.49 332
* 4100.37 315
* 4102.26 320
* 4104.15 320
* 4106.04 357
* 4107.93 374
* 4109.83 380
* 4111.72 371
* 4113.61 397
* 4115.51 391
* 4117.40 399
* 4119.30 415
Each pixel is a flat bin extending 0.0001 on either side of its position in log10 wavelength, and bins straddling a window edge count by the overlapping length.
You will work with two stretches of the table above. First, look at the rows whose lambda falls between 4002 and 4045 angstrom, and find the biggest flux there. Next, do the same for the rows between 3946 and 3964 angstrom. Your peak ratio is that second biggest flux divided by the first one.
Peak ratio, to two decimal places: 0.68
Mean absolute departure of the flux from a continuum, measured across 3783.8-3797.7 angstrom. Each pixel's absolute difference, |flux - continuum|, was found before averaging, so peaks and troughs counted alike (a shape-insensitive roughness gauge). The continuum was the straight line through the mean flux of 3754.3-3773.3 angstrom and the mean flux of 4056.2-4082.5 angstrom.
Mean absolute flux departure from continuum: 26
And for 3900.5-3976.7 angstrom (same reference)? 80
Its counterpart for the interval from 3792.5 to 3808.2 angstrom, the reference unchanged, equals 33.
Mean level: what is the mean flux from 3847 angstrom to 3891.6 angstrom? 200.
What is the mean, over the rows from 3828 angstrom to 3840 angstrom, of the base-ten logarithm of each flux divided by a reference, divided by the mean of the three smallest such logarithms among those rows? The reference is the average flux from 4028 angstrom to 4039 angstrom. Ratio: 0.9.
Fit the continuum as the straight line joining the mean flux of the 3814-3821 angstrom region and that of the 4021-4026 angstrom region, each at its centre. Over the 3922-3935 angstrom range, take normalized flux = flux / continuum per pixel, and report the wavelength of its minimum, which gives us 3932.09 angstrom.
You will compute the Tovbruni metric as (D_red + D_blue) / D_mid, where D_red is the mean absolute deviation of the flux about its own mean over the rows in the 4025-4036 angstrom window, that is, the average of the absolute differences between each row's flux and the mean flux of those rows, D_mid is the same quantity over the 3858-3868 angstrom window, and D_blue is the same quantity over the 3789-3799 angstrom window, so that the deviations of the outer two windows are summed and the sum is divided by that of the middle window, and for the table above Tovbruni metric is 4.0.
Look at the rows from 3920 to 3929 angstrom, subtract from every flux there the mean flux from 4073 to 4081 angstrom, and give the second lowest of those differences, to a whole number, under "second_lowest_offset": -169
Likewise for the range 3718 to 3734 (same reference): -176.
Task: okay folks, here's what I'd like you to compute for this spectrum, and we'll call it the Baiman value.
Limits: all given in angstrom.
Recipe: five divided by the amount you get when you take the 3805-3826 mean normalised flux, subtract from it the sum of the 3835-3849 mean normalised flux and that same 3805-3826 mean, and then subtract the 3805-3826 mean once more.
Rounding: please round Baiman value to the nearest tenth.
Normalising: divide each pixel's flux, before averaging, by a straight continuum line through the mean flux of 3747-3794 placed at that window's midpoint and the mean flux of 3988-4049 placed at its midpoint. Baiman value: -3.4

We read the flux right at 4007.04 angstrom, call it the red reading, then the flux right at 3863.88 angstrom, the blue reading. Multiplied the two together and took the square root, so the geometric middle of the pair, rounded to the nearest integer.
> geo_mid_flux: 270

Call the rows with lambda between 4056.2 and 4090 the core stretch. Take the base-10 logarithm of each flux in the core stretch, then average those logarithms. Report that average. 2.55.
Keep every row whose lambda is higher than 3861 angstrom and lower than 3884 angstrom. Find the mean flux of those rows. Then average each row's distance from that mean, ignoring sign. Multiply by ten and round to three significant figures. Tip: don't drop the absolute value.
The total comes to 159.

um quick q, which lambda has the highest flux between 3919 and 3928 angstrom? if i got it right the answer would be 3919.44 angstrom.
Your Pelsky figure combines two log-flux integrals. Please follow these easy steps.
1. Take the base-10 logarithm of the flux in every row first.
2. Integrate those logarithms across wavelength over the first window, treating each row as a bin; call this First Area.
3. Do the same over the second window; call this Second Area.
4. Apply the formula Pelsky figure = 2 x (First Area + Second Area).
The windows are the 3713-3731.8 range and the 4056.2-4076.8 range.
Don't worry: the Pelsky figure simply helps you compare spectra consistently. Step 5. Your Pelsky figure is 193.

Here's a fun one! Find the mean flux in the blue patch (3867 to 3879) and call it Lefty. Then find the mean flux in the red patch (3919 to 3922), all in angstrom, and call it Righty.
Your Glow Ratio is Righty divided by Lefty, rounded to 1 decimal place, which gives 1.3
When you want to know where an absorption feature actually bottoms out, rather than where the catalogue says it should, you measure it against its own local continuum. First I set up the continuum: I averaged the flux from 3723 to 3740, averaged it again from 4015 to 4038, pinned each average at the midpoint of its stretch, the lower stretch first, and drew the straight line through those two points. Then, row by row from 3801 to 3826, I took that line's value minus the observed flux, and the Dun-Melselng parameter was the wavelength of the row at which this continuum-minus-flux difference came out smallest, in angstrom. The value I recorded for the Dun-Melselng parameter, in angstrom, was 3810.86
